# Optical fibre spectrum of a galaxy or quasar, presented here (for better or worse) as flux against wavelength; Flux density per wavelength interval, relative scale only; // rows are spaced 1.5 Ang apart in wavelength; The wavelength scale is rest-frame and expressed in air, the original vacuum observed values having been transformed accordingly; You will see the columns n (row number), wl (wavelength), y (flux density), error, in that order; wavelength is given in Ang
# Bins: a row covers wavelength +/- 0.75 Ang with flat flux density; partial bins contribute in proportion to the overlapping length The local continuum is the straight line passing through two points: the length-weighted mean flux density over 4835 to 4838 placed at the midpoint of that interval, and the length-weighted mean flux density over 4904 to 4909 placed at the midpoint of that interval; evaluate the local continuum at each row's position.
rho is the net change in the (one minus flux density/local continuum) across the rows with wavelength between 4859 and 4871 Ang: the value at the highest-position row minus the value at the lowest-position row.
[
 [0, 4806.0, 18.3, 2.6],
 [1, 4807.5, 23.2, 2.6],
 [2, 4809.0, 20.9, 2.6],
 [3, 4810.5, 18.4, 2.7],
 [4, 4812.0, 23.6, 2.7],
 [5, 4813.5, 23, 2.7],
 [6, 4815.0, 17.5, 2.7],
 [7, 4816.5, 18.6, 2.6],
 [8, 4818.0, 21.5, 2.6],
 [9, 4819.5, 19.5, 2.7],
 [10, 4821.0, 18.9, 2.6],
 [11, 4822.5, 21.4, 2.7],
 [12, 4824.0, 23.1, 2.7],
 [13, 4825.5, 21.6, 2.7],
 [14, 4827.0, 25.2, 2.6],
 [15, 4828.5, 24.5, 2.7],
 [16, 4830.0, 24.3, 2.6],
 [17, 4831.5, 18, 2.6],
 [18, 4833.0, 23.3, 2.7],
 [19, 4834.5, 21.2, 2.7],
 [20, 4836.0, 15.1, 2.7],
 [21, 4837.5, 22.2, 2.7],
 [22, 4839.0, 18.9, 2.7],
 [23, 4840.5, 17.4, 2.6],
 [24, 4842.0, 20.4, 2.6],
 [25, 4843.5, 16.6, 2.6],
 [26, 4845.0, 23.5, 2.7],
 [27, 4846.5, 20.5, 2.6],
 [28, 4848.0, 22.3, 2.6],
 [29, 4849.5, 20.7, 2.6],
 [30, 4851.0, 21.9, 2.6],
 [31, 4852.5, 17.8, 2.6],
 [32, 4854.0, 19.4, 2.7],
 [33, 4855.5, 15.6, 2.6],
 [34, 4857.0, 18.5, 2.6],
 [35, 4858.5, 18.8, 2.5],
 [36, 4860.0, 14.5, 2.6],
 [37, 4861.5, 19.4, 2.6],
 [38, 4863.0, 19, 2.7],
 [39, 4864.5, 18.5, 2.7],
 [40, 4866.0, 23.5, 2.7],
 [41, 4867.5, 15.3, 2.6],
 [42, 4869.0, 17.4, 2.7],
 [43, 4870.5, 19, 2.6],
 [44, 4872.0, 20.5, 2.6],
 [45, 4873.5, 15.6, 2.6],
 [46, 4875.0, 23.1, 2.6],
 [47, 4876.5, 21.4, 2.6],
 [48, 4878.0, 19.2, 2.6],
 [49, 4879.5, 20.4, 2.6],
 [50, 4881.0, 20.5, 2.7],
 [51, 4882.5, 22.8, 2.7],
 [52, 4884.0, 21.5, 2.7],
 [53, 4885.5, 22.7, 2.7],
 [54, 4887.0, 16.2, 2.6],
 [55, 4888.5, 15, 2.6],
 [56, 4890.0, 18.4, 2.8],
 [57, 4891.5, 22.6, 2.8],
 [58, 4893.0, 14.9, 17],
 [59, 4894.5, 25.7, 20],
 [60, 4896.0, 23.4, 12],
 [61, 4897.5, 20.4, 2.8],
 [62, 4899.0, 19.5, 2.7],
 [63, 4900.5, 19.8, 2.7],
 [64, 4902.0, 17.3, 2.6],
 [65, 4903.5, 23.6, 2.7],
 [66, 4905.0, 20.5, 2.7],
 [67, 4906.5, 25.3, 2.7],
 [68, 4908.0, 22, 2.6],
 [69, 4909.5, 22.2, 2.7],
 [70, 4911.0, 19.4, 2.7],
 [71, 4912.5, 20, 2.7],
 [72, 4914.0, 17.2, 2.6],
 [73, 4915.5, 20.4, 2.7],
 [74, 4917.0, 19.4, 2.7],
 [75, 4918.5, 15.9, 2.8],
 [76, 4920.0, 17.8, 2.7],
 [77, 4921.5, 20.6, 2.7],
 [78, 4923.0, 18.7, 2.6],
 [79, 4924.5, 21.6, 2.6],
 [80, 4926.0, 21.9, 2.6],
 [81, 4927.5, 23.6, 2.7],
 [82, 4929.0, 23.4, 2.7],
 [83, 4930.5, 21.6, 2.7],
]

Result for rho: -0.2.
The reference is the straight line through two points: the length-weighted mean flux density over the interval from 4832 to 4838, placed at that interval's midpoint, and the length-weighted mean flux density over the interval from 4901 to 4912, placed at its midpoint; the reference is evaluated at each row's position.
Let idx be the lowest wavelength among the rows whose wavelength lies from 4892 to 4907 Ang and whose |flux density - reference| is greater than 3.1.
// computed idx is 4893.0 Ang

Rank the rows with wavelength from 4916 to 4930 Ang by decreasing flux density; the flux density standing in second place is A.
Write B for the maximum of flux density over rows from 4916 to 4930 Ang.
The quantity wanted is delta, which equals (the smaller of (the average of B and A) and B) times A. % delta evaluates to 550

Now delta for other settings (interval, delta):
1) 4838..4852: 511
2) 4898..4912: 577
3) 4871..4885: 523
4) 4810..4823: 536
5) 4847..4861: 484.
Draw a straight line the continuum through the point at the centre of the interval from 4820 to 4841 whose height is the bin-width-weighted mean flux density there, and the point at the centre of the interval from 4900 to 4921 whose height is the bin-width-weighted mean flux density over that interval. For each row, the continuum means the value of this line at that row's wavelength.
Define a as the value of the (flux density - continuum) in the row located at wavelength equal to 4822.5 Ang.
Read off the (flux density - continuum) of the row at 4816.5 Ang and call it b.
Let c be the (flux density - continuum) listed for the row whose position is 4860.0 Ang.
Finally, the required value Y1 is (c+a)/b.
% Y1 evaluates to 2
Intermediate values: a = 0.2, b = -3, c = -6.22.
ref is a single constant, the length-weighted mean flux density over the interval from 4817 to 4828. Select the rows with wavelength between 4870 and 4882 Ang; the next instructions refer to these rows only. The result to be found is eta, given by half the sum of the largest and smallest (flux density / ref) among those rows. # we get 0.90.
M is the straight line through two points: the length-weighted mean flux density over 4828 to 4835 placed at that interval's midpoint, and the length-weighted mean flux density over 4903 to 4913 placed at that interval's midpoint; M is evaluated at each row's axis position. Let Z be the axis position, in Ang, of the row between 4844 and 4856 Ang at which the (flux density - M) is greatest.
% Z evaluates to 4845.0 Ang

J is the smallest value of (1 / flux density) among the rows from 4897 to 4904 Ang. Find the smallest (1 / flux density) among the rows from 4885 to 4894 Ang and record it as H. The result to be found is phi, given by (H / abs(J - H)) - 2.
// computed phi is 24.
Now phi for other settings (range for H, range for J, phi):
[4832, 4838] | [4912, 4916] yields 5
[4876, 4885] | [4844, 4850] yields 32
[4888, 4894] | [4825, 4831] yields 8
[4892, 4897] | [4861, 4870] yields 9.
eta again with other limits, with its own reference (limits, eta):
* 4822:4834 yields 1.00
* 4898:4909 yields 0.99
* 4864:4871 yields 0.90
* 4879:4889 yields 0.88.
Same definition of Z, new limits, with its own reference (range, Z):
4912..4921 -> 4915.5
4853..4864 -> 4861.5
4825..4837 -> 4827.0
